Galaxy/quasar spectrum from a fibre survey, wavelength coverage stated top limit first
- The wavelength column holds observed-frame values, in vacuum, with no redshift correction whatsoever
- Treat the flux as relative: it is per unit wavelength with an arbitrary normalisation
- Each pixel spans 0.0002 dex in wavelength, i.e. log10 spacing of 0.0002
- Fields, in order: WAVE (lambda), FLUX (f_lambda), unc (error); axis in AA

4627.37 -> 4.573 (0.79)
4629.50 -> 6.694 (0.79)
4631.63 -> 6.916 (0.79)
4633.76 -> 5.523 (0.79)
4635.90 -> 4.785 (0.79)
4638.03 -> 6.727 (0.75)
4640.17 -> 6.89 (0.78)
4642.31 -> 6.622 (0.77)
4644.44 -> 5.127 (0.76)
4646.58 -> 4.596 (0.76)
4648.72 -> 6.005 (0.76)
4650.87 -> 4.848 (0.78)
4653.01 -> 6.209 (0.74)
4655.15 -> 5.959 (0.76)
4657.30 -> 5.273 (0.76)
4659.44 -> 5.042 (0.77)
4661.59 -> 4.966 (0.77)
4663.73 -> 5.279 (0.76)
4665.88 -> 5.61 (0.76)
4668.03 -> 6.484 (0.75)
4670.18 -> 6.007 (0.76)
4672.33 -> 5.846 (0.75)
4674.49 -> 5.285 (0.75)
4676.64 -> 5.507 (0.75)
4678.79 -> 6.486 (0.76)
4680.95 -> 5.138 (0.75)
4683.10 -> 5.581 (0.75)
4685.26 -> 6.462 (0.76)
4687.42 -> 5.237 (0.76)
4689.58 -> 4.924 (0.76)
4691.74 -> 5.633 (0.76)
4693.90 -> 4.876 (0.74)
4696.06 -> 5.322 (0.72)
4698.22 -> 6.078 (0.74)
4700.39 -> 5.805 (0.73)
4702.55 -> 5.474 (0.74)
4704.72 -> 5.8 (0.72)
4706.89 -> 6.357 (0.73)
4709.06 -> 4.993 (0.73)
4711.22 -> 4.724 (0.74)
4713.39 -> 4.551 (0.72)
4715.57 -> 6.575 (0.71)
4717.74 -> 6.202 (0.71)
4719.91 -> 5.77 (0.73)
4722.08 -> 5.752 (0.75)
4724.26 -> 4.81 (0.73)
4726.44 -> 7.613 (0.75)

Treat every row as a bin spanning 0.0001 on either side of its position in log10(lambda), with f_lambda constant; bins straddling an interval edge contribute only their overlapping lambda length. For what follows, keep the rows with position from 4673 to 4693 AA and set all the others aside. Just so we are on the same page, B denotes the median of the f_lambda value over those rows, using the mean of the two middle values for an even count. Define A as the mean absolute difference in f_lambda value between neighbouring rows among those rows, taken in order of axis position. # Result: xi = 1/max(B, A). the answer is 0.182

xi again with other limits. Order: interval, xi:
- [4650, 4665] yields 0.190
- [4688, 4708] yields 0.178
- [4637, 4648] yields 0.151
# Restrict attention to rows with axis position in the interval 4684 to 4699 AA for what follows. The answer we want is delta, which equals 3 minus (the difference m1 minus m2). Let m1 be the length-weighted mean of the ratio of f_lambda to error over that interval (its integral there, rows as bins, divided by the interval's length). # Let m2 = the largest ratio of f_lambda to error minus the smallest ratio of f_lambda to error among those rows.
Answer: -2.3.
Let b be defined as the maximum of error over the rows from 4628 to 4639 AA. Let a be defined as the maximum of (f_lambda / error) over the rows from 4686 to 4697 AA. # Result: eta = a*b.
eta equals 5.86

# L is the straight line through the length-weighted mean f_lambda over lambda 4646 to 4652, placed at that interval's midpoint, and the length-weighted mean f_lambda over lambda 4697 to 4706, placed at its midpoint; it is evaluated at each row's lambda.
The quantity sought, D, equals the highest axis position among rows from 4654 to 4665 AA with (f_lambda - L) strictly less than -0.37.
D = 4661.59 AA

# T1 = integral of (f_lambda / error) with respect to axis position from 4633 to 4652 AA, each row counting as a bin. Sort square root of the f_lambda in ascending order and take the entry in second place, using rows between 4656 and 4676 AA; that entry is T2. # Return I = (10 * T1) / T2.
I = 625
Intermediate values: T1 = 140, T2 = 2.245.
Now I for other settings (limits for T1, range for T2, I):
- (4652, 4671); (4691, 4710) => 633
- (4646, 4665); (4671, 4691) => 592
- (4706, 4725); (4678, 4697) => 652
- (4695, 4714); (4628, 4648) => 652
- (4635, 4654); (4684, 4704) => 645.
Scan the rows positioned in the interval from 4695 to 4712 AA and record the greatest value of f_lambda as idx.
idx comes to 6.357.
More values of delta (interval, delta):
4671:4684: -2.8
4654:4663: -2.6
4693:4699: -2.8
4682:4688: -3.1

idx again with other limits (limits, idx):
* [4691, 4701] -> 6.078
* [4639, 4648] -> 6.89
